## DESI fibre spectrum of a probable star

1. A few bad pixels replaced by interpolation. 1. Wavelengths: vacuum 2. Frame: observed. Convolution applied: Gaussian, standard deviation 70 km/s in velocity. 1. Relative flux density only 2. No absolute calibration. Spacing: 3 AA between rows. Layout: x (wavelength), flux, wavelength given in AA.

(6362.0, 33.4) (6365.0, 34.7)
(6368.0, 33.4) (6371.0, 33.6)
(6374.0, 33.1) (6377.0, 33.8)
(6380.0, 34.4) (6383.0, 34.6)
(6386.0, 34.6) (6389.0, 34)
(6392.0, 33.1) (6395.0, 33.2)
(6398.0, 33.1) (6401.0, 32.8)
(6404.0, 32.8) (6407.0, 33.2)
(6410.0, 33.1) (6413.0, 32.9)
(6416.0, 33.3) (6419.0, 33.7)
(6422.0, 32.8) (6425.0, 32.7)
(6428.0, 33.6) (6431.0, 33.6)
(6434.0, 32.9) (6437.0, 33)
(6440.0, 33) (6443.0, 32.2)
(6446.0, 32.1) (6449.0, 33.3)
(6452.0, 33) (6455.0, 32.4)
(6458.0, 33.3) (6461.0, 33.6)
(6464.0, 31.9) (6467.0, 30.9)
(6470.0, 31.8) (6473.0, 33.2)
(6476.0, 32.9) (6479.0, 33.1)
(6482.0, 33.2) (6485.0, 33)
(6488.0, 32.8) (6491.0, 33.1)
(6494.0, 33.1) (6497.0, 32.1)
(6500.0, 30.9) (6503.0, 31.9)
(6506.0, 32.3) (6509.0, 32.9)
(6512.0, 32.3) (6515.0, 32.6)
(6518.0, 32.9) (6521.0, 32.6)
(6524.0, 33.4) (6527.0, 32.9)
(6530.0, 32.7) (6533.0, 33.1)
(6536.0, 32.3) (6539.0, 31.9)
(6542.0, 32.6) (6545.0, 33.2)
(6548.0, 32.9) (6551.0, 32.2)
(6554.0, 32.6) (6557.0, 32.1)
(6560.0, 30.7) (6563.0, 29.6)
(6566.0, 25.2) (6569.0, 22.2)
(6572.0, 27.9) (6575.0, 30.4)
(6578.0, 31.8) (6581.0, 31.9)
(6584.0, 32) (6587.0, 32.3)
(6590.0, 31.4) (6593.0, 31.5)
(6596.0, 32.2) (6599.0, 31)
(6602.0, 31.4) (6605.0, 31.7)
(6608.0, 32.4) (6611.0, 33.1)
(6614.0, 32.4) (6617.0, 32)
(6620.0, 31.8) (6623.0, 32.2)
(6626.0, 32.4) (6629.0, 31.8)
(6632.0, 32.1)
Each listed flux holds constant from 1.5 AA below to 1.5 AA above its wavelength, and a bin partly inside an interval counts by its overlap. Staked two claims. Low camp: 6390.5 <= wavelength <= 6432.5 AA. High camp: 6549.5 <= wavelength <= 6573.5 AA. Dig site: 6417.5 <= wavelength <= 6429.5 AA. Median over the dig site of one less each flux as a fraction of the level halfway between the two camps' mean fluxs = -0.068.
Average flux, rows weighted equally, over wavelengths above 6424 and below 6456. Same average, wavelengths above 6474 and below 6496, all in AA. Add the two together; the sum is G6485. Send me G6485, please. 66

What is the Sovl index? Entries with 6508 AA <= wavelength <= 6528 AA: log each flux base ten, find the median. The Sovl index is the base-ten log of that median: 0.181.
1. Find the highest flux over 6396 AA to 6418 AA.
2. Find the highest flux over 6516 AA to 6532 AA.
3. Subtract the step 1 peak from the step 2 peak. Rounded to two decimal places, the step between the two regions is 0.10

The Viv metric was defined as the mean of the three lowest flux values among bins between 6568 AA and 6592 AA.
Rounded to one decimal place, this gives 26.8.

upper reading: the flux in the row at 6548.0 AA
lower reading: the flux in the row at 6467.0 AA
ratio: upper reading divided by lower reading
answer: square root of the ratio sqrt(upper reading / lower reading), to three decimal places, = 1.032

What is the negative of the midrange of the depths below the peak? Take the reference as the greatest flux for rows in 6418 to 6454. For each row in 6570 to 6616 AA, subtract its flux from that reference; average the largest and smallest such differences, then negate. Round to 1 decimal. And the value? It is -3.2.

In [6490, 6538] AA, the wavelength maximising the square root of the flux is 6524.0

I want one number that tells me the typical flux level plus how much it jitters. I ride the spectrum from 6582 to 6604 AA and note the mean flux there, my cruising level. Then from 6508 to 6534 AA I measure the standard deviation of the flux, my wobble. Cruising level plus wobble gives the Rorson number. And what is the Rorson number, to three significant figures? 32.0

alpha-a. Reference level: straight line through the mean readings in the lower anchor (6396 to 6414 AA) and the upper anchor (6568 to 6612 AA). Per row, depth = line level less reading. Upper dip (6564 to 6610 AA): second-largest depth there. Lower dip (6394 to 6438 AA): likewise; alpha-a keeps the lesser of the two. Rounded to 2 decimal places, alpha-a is 0.20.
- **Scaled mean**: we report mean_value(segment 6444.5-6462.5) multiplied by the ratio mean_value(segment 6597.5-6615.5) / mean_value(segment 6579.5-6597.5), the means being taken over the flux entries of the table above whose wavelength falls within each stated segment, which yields 33.1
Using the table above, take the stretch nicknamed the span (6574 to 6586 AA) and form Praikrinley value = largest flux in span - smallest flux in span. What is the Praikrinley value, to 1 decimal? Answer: 1.6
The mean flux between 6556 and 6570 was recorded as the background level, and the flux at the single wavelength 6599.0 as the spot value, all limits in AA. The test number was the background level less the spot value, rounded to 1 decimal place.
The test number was -3.0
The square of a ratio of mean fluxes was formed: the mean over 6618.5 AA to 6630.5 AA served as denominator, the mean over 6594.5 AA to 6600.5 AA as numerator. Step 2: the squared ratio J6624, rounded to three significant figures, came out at 0.972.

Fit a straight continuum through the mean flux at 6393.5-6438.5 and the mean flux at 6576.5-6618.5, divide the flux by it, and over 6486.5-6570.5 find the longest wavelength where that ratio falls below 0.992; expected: 6569.0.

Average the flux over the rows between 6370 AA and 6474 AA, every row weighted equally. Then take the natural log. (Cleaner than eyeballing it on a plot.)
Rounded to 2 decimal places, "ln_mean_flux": 3.50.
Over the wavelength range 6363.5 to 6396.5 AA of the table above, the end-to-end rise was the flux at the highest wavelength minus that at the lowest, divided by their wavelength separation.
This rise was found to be -0.050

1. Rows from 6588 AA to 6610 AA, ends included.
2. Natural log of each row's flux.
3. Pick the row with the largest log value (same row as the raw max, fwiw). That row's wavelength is 6608.0 AA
